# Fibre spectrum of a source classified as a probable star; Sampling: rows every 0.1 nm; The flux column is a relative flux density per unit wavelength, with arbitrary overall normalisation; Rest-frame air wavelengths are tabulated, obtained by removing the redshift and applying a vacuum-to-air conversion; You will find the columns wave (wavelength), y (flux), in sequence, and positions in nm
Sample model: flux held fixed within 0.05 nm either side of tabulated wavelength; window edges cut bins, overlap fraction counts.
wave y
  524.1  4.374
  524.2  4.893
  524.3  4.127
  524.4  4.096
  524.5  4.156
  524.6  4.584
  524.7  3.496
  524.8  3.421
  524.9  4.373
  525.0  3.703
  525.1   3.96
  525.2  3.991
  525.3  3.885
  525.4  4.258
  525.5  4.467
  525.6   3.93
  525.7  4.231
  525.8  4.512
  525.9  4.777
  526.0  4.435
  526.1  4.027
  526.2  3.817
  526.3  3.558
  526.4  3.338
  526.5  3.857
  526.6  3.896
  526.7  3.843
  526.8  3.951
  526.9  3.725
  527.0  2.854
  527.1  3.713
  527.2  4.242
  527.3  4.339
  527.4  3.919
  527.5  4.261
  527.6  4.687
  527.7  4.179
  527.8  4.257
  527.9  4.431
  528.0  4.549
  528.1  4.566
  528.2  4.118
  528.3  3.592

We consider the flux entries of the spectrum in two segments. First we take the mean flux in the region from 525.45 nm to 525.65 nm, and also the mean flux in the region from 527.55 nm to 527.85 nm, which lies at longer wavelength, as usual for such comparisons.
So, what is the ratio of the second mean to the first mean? 1.04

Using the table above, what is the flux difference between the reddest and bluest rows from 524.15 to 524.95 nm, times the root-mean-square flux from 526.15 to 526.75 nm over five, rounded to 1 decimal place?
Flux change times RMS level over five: -0.4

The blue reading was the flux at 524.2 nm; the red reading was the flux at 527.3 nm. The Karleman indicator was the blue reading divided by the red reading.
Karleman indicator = 1.1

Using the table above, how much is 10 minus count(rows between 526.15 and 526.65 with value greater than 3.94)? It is 10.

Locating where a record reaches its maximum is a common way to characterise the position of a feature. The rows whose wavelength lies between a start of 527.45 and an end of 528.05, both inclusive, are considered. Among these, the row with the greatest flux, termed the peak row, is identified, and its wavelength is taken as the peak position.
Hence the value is 527.6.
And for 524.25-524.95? 524.6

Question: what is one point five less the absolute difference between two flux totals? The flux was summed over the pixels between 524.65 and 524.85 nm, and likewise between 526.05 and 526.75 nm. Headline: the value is -18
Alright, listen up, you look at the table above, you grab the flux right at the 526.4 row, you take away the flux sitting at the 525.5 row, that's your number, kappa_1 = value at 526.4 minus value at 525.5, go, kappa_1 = -1.1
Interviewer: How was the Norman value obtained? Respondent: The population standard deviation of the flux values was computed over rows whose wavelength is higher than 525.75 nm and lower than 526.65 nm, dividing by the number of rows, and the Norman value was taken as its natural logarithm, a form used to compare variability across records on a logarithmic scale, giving -0.82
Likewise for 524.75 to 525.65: -1.17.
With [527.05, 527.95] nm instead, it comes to -1.33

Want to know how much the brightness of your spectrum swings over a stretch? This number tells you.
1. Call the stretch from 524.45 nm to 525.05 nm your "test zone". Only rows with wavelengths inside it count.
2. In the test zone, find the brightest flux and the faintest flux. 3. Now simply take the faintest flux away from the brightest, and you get 1.2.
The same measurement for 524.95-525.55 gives 0.8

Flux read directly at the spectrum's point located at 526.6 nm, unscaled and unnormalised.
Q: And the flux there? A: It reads 3.896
